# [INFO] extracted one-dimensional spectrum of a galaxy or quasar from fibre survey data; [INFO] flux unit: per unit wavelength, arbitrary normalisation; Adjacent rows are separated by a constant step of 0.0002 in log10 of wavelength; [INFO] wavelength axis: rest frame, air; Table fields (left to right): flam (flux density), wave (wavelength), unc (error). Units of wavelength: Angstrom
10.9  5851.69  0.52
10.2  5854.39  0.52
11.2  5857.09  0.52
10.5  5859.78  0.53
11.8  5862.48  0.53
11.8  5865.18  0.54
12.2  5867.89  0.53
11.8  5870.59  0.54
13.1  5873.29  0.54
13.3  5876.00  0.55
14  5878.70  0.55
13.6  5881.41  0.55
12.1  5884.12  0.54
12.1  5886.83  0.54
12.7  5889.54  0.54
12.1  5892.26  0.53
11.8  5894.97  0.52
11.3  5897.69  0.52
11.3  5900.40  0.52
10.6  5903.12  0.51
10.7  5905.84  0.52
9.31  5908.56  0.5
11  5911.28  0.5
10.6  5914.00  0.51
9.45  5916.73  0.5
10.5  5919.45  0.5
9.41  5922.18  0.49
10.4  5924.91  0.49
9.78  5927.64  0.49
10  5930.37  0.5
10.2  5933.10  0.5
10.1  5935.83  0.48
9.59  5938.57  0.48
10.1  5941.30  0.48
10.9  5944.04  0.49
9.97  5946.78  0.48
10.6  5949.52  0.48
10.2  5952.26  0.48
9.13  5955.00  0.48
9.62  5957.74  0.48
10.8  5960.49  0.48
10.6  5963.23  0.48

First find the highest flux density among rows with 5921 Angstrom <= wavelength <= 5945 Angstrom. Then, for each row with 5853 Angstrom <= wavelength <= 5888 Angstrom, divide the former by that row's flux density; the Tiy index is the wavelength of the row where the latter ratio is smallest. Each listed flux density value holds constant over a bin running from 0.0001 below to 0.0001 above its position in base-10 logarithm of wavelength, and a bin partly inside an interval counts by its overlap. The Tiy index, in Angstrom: 5878.70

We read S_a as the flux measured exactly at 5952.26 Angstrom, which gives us 10.2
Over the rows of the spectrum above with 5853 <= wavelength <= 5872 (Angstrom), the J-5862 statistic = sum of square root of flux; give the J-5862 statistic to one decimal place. 23.6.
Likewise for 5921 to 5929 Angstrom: 9.4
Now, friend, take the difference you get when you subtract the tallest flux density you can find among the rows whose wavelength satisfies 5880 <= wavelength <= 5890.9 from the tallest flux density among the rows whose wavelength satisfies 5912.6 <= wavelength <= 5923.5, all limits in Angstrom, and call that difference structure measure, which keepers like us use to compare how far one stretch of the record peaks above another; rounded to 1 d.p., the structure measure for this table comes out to -3.0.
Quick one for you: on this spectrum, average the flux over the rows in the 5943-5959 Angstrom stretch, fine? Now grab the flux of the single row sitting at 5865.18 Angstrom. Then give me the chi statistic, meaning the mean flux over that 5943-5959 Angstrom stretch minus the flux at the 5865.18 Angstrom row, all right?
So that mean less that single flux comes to -1.7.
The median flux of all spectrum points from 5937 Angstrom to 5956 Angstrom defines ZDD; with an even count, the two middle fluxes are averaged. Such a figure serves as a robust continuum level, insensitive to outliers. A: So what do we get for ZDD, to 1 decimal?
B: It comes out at 10.1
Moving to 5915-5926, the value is 9.9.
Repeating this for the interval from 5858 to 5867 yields 11.8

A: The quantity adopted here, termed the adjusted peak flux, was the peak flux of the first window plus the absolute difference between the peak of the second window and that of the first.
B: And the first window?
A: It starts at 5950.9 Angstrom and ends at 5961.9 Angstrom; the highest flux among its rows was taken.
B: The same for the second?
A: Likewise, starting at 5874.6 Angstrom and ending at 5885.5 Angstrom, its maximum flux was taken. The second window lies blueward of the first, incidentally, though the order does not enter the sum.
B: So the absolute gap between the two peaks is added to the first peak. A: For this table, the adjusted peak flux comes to 14.0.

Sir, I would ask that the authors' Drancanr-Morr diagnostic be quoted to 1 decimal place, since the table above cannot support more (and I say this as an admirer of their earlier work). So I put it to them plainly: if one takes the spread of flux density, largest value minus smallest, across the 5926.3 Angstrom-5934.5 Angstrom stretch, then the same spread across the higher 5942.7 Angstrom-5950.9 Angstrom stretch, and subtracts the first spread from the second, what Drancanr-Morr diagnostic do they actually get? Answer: 0.5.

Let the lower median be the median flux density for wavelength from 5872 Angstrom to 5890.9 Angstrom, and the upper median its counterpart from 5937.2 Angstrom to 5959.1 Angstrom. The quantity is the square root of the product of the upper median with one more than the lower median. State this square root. 11.9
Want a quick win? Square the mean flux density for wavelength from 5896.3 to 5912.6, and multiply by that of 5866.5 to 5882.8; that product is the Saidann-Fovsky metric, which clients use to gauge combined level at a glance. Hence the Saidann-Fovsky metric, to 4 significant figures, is 1489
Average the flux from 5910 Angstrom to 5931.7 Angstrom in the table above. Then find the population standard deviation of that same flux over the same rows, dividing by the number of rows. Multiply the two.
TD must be 5.4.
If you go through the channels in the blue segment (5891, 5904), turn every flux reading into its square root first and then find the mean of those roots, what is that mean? 3.4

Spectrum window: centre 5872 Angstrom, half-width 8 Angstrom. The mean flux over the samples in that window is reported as 12.7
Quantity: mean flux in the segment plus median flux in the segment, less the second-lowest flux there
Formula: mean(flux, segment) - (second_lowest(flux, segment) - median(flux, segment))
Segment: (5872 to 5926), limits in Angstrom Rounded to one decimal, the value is 13.4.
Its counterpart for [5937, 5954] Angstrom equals 10.4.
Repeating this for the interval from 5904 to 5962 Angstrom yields 10.9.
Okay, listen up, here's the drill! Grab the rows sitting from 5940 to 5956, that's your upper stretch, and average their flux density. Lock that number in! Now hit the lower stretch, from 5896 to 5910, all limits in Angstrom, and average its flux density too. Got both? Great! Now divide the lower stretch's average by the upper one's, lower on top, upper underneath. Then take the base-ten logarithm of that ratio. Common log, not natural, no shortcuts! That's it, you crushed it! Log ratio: 0.021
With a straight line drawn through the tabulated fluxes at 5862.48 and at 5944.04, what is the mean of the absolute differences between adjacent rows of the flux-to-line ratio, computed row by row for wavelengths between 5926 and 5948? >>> 0.043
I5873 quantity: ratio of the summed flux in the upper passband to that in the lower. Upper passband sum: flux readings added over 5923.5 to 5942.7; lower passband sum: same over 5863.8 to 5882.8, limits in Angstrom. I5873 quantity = 0.78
